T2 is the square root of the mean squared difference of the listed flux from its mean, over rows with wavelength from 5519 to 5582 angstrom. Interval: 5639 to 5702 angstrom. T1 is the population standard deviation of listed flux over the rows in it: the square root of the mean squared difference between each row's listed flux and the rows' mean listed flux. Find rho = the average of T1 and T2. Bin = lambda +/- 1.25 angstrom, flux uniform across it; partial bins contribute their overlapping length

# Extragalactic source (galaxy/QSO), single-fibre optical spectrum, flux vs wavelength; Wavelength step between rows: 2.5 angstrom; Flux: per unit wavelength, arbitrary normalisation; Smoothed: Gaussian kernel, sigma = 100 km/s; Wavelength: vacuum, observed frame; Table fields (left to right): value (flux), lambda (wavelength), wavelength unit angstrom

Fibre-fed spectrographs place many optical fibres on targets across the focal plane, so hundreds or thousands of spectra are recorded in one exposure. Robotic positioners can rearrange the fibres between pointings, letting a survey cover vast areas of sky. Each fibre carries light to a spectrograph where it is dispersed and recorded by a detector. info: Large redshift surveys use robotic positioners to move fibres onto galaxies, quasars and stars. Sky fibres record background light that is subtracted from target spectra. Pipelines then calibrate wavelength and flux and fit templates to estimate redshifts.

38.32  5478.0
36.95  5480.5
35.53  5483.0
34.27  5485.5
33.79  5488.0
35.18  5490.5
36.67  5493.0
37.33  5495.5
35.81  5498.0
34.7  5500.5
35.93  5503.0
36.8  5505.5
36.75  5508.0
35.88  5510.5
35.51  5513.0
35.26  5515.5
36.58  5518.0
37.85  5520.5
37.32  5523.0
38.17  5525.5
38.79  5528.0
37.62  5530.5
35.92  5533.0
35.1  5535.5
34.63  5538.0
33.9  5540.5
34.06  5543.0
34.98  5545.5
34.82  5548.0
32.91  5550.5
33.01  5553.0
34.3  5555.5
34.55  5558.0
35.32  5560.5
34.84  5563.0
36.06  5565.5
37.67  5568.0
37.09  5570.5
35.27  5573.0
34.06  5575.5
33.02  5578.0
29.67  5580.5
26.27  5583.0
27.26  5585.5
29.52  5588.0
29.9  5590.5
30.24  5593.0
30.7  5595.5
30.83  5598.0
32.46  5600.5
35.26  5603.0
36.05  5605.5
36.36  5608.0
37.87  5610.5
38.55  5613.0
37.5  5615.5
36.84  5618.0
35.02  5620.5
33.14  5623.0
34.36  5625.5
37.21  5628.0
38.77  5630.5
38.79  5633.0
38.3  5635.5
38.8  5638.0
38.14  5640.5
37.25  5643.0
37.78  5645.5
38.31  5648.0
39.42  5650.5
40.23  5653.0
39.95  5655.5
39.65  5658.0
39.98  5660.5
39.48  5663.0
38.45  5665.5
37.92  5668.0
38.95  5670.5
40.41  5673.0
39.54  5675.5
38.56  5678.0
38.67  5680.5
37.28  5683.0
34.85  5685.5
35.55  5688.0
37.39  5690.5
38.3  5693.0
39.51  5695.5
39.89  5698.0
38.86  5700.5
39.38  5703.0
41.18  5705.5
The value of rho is 1.68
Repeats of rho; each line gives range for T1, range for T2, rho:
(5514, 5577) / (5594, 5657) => 2.10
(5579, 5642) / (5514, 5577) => 2.75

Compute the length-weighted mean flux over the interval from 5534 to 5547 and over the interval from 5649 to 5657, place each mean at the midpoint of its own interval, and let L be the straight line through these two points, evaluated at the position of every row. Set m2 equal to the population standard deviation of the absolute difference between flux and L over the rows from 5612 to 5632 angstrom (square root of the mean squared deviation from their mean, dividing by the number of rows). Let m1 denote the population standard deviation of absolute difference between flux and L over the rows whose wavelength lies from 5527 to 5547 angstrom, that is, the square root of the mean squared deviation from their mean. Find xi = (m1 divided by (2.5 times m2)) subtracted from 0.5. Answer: 0.143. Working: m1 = 1.6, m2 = 1.79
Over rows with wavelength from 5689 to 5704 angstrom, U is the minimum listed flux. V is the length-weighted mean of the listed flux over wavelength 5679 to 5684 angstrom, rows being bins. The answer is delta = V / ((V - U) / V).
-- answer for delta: 2230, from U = 37.39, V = 38.04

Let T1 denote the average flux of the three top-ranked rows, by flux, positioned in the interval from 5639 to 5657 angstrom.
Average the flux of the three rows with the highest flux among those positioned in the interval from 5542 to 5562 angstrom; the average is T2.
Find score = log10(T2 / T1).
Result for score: -0.056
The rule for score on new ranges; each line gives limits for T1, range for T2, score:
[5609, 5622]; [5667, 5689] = 0.019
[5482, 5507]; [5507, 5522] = 0.001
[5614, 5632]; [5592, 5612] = -0.012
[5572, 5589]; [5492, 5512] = 0.035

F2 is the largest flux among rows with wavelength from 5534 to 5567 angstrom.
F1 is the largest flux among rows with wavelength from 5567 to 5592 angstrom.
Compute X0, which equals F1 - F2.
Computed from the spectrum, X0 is 2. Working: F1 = 37.67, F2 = 36.06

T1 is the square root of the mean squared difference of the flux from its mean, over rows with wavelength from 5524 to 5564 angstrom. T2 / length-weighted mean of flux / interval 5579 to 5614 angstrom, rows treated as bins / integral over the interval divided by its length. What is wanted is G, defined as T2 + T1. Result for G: 34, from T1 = 1.6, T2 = 32.2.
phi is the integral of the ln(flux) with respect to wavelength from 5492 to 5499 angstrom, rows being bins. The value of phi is 25.2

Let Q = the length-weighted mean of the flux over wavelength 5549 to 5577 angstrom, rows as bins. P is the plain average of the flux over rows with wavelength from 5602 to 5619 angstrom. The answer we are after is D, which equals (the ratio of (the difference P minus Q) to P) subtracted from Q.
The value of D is 34.9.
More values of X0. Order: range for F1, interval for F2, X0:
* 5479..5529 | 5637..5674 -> -2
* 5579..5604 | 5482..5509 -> -2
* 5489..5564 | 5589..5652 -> -1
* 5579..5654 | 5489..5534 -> 1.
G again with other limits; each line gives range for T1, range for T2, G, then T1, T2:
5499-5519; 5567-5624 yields 34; 0.7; 33.5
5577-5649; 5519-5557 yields 39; 3.8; 35.6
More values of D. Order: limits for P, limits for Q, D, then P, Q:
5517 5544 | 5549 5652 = 34.8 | 36.4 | 34.9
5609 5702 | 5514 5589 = 34.5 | 38.1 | 34.5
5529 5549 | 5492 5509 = 36.3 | 35.1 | 36.3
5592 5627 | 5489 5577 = 35.8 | 34.7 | 35.7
